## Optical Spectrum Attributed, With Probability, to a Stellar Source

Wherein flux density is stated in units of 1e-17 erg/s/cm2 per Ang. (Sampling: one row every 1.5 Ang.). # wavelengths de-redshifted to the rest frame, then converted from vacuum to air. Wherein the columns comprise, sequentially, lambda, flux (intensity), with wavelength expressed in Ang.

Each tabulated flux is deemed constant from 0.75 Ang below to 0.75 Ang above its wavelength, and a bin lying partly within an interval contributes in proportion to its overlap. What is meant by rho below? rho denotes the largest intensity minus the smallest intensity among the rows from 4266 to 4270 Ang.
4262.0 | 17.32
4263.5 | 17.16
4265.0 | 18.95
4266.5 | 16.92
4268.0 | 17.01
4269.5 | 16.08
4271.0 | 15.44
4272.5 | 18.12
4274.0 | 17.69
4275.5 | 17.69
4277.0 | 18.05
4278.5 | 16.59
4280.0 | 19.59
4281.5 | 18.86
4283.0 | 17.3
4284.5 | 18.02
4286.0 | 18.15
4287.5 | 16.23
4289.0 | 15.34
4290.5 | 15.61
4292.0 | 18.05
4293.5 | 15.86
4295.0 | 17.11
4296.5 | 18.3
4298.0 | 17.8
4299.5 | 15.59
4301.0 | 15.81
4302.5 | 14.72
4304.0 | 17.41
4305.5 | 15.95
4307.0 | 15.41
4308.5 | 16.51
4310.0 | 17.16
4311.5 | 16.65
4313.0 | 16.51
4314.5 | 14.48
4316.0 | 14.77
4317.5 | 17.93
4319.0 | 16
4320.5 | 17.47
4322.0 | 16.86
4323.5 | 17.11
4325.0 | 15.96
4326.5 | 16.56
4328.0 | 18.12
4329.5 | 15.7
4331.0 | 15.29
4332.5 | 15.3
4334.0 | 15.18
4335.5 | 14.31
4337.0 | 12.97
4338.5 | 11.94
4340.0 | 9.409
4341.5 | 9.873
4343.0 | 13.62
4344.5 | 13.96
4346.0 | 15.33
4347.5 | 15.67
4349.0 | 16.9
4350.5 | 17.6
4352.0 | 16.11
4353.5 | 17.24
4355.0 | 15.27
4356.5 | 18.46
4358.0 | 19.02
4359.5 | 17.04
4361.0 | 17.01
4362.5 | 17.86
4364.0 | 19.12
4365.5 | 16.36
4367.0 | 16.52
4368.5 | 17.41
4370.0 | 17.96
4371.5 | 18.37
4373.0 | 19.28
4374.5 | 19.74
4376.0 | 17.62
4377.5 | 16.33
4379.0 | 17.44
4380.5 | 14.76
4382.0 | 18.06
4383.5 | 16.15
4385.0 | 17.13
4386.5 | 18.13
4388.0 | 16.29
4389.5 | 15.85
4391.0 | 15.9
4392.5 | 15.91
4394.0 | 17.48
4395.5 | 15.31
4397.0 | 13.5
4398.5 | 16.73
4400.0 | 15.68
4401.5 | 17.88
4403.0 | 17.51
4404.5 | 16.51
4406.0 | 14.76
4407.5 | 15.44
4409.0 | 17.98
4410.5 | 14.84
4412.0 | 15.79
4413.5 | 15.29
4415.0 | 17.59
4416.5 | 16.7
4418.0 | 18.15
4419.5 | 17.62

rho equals 0.9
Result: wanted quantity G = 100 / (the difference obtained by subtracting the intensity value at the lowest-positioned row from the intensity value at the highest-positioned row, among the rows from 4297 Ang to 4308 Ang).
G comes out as -42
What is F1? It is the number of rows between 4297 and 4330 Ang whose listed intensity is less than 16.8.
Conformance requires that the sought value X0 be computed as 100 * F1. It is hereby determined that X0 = 1400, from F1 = 14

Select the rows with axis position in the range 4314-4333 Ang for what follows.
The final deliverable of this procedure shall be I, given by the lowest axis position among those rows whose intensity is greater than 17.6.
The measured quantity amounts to 4317.5 Ang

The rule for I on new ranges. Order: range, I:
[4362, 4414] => 4362.5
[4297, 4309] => 4298.0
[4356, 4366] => 4356.5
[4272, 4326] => 4272.5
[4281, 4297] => 4281.5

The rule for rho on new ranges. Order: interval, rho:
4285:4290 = 2.8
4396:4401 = 3.2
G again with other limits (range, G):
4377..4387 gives 56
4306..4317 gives -156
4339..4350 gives 13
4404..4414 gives -82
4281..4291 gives -31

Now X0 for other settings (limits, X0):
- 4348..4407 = 1700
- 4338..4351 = 700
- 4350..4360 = 200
